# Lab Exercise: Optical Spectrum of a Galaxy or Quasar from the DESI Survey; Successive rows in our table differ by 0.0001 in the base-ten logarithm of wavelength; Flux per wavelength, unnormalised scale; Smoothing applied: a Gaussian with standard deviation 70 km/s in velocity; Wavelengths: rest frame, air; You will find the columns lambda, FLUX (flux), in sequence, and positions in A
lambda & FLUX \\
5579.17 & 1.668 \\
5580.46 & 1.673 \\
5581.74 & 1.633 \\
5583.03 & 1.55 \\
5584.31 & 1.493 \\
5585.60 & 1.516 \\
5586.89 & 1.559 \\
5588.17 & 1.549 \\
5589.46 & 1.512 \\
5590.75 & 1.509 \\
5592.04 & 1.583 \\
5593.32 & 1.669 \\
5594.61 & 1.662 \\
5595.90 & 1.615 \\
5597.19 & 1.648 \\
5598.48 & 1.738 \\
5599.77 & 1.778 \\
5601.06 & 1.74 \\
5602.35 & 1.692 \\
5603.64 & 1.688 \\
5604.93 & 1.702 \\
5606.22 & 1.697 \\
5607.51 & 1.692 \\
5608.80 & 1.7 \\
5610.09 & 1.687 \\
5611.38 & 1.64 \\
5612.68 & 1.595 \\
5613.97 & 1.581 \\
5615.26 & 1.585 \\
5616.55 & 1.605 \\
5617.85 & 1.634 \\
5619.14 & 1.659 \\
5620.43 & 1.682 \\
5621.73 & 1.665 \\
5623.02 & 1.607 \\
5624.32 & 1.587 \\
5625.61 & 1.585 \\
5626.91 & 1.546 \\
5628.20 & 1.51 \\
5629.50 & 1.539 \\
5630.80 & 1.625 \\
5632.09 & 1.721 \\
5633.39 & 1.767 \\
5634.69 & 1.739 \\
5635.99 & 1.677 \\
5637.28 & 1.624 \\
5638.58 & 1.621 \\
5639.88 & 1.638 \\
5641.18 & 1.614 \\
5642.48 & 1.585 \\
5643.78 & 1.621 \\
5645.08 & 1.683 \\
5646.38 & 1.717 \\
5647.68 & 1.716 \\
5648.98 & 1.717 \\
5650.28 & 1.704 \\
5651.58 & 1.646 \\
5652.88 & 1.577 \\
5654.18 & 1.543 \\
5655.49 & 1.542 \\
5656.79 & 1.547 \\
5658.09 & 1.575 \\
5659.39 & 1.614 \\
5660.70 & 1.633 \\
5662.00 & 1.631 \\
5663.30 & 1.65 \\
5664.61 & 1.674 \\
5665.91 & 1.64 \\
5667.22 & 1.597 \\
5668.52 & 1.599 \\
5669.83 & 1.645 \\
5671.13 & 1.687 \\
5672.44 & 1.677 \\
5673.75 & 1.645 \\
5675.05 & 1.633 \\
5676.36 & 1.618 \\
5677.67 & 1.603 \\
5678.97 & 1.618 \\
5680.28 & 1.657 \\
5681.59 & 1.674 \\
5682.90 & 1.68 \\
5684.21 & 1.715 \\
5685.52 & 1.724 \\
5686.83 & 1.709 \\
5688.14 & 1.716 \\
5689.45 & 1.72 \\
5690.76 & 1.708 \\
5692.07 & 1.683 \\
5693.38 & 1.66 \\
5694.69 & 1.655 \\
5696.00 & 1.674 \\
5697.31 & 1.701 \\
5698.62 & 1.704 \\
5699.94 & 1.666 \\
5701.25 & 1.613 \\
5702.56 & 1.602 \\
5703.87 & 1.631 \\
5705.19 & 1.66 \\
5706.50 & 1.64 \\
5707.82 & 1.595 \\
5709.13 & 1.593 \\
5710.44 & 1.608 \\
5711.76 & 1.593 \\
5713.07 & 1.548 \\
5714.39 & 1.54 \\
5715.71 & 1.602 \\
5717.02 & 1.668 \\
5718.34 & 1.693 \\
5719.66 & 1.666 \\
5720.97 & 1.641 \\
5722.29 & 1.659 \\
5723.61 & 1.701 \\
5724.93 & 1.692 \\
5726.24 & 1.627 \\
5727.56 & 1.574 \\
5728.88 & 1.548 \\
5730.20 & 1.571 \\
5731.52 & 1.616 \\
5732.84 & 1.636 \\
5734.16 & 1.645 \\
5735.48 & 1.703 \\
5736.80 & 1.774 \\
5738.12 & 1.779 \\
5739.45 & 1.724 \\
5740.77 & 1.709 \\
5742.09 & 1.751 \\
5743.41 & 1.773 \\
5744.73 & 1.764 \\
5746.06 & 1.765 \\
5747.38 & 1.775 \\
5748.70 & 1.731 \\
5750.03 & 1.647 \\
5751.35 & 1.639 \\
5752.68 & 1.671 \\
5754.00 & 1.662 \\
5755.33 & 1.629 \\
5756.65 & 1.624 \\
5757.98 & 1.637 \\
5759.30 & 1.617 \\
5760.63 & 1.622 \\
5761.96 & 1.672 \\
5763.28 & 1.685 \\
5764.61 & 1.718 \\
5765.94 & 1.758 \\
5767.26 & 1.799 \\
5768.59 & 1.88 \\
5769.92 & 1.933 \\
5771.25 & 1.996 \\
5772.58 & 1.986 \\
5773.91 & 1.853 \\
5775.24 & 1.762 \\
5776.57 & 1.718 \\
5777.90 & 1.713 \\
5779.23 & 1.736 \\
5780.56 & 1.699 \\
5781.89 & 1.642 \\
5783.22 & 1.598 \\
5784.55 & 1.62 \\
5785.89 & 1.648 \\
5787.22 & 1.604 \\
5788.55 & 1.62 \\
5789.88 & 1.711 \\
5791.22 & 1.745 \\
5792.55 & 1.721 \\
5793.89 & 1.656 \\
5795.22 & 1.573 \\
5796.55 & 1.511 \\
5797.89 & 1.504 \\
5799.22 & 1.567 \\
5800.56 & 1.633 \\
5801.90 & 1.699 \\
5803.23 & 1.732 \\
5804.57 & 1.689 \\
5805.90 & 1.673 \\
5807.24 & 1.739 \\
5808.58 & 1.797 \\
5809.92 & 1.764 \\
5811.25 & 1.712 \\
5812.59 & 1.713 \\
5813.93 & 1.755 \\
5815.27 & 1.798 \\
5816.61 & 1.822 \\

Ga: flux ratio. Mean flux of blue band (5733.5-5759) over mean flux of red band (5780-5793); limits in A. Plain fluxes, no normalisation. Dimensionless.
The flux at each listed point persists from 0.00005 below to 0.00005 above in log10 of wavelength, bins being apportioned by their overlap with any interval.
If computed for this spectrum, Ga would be 1.03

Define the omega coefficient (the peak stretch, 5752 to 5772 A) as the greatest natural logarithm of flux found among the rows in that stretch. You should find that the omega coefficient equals 0.69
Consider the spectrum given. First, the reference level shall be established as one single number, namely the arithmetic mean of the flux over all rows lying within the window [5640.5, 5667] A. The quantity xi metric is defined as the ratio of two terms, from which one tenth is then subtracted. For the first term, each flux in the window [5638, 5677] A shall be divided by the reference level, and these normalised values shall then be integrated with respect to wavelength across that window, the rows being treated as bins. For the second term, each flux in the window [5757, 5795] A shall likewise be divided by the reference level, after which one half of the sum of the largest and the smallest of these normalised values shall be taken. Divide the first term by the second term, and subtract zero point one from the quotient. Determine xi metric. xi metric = 35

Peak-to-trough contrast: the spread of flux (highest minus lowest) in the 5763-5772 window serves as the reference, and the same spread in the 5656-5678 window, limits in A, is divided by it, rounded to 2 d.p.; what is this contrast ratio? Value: 0.45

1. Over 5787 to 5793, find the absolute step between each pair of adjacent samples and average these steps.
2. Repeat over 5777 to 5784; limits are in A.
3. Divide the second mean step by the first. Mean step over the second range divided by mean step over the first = 1.0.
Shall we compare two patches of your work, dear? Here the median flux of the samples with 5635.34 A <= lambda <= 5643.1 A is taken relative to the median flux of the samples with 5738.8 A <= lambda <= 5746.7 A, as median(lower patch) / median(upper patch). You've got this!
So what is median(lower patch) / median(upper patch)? 0.92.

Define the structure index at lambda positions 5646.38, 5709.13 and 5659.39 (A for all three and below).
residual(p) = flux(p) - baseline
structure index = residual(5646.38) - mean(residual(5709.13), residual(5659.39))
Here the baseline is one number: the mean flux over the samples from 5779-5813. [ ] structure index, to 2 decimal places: 0.11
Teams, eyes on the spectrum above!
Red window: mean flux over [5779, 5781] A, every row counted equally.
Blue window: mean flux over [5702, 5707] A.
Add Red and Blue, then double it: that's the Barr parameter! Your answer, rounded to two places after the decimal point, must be 6.70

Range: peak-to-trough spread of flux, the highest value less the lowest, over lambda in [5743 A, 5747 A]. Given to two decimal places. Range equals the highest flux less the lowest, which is 0.01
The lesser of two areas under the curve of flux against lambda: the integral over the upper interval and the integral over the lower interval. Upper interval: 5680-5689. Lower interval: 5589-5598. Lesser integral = 14.4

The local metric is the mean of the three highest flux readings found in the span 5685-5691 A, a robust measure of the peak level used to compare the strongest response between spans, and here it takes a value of 1.72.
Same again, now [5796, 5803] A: 1.63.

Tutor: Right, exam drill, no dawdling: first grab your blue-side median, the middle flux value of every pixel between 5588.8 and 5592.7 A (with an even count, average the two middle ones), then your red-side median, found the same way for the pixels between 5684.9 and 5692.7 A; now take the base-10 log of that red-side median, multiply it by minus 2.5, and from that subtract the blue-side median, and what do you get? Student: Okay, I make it -2.10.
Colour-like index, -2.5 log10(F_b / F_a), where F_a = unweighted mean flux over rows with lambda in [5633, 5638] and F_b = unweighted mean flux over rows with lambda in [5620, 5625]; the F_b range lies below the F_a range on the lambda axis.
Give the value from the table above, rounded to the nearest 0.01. 0.04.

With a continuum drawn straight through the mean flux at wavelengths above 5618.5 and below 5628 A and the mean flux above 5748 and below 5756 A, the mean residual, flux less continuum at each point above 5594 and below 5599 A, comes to 0.06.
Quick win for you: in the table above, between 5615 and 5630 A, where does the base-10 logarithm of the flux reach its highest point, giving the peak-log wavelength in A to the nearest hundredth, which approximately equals 5620.43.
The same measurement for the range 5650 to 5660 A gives 5650.28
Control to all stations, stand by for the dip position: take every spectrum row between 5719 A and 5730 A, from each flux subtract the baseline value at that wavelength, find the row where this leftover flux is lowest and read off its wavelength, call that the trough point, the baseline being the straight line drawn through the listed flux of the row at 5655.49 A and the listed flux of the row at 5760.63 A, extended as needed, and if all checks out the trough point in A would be 5728.88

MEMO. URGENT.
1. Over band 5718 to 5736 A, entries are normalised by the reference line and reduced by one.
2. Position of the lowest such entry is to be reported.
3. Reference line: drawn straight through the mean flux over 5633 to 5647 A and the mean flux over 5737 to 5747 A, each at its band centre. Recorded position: 5728.88 A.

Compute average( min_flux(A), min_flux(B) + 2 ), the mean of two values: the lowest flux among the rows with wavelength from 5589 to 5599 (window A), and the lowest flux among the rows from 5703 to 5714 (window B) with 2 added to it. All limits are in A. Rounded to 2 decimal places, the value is 2.53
